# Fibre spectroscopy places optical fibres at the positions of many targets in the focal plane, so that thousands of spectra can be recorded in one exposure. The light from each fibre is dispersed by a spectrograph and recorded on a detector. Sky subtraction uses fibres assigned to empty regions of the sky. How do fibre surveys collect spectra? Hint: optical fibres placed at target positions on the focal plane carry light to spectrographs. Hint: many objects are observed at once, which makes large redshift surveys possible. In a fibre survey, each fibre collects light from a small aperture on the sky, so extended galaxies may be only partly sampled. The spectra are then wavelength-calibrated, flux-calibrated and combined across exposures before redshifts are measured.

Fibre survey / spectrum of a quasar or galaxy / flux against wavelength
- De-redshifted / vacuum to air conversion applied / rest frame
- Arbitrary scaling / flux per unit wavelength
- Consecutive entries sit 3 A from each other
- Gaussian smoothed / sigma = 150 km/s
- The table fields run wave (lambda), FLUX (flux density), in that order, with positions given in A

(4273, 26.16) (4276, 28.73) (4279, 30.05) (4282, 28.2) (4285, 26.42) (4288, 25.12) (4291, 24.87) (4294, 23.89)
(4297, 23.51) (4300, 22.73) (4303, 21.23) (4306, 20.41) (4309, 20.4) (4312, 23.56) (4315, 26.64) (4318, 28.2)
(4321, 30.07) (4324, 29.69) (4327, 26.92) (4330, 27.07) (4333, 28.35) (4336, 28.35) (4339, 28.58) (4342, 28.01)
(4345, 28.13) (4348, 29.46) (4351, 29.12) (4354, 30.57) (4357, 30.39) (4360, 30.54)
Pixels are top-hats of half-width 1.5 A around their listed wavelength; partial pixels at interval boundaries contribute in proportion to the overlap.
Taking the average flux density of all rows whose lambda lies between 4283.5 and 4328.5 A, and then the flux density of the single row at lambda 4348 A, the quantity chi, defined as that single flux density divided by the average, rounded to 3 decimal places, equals 1.183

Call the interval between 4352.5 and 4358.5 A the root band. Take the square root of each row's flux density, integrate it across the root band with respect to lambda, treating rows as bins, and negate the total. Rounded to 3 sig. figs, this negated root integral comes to -33.1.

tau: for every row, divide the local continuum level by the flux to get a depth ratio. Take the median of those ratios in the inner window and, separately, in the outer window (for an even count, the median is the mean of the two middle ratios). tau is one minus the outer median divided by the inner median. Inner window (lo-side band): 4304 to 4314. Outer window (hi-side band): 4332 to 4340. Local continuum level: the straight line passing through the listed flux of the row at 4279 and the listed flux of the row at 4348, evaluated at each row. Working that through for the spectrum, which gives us 0.29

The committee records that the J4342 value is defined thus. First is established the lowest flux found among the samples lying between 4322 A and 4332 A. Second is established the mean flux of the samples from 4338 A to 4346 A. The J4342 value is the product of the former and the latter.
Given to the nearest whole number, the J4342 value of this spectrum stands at 760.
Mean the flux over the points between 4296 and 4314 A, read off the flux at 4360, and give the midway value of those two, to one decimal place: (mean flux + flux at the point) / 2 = 26.3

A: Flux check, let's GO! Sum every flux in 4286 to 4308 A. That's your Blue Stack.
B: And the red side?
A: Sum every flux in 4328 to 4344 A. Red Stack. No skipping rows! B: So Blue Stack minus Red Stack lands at 21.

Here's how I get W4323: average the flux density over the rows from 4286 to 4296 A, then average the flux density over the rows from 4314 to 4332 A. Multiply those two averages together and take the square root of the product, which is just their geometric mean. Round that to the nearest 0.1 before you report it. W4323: 26.3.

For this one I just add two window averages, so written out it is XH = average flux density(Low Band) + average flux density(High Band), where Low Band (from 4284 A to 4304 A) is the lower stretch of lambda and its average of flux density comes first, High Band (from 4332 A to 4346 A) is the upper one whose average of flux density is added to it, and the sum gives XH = 52.3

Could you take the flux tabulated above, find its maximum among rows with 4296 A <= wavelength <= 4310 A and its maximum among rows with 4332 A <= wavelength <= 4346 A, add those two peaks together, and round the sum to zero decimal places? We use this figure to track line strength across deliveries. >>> 52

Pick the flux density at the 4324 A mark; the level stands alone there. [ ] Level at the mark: 29.69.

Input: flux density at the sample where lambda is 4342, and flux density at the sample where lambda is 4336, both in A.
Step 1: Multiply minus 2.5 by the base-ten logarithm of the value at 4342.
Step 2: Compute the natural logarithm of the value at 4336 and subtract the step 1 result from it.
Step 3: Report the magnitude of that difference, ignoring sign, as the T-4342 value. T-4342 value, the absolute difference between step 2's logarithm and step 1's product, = 6.96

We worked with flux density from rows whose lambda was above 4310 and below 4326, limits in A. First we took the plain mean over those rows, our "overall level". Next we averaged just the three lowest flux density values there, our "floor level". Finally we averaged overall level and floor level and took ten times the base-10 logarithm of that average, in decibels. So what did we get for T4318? 14.3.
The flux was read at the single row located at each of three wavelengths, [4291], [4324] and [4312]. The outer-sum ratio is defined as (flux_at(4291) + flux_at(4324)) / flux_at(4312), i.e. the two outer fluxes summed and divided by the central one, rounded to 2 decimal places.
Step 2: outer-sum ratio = 2.32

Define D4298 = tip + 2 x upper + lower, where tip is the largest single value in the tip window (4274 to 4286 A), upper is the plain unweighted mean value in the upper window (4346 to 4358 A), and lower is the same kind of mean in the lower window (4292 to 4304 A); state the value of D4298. 113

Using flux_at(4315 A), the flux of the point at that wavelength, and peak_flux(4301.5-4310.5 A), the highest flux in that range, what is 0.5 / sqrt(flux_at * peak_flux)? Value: 0.021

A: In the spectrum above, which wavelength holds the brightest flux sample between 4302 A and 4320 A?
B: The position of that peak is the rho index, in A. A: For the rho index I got 4318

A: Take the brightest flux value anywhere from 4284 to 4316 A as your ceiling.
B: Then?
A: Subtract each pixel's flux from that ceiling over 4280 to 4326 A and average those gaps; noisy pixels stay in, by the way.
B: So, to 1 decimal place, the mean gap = 1.6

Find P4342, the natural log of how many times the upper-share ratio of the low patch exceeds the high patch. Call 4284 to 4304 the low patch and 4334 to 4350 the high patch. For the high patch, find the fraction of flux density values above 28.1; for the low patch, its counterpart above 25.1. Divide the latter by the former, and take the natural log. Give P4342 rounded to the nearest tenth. -1.0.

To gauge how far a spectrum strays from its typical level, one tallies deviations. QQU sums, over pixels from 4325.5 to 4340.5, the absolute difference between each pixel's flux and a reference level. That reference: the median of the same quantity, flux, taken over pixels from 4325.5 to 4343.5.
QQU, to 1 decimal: 3.1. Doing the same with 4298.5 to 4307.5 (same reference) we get 20.2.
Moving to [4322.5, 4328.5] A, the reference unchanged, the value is 2.8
